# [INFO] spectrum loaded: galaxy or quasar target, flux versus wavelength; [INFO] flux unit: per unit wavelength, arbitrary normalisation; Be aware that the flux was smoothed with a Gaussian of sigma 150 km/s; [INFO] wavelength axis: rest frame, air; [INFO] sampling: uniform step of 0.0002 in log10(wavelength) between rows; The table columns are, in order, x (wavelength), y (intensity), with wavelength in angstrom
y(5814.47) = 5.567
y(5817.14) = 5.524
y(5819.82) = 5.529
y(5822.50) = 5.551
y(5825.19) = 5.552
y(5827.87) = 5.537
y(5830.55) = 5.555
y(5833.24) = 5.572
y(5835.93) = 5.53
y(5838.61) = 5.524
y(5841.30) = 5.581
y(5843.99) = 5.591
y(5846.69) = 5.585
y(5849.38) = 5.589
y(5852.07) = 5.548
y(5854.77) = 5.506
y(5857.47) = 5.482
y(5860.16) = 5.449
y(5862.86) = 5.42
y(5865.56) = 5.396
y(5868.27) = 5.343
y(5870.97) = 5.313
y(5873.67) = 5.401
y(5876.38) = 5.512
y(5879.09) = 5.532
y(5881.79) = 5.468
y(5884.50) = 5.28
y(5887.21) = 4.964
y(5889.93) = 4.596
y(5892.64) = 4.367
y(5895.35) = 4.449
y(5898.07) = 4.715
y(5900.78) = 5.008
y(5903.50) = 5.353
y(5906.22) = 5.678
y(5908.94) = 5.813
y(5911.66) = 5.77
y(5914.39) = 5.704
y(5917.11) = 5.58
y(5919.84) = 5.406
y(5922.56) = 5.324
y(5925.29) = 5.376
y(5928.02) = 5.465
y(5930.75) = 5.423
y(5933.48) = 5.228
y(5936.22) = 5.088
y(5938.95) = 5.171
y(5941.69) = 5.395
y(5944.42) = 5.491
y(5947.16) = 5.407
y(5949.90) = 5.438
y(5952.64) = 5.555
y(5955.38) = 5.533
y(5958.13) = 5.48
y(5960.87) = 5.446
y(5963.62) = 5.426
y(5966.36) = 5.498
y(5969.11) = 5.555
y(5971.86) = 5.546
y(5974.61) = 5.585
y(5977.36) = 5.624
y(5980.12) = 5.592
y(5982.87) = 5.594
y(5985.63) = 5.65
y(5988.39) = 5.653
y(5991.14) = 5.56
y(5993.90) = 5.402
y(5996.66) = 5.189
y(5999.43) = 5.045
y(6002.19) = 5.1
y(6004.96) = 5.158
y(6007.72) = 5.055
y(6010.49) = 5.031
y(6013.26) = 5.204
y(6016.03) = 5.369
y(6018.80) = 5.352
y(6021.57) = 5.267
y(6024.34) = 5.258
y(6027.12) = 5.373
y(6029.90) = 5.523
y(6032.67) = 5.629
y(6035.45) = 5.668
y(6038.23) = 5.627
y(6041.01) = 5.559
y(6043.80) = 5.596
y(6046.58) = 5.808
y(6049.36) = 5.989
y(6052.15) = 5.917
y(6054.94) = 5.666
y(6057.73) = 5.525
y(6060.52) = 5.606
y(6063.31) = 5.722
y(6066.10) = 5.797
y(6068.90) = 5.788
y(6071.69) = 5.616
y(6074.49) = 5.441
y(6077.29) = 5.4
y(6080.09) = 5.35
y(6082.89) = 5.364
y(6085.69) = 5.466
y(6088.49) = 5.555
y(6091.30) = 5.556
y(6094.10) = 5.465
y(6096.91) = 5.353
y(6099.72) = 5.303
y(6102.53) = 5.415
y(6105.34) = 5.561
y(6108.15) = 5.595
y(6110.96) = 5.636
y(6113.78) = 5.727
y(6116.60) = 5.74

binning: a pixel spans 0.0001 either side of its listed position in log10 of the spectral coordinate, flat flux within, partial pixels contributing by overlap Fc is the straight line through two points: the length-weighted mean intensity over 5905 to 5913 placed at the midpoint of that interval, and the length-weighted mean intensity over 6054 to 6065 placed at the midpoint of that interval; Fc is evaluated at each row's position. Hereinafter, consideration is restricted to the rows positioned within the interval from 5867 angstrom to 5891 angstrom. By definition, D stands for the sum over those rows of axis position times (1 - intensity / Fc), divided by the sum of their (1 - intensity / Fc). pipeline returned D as 5881.6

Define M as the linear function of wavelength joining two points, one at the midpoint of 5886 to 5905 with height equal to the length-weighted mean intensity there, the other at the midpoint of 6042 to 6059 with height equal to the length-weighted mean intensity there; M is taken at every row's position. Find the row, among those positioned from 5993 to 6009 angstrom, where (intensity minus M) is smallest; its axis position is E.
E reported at 6007.72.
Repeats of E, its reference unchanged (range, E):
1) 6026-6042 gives 6027.12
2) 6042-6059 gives 6057.73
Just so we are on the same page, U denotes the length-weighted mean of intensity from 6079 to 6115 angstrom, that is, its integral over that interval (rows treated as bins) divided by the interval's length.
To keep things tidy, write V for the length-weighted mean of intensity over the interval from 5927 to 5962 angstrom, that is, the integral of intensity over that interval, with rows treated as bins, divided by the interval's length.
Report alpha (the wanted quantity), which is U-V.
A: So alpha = 0.1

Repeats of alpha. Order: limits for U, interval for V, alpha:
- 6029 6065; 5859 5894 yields 0.5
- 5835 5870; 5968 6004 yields 0.0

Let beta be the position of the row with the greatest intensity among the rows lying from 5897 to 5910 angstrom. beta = 5908.94 angstrom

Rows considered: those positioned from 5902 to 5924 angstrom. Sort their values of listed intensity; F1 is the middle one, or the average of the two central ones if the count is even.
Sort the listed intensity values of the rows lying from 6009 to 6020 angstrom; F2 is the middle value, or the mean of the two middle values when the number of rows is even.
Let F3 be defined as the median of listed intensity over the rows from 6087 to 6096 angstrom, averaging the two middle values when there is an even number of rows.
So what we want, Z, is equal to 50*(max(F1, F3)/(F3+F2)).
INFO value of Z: 26.0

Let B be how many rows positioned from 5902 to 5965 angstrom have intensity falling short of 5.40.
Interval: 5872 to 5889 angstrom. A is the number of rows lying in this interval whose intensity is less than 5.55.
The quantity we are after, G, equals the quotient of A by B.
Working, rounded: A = 6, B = 7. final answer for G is 1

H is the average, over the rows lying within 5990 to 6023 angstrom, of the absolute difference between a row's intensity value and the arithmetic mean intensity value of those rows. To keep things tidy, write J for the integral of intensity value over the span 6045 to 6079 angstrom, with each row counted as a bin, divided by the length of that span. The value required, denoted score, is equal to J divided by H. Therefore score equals 42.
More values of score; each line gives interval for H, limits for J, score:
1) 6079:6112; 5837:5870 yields 59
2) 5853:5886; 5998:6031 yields 79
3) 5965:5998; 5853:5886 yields 62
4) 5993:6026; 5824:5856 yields 52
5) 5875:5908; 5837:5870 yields 14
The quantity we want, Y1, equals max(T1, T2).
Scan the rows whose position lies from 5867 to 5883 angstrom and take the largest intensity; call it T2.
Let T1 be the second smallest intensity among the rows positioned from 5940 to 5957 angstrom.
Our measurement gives 5.53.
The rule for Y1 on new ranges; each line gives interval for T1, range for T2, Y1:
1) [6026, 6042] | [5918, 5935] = 5.52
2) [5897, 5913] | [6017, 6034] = 5.63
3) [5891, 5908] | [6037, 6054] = 5.99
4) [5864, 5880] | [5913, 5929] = 5.70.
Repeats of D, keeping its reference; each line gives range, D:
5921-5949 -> 5934.6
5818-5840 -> 5829.1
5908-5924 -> 5921.1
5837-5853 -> 5845.1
